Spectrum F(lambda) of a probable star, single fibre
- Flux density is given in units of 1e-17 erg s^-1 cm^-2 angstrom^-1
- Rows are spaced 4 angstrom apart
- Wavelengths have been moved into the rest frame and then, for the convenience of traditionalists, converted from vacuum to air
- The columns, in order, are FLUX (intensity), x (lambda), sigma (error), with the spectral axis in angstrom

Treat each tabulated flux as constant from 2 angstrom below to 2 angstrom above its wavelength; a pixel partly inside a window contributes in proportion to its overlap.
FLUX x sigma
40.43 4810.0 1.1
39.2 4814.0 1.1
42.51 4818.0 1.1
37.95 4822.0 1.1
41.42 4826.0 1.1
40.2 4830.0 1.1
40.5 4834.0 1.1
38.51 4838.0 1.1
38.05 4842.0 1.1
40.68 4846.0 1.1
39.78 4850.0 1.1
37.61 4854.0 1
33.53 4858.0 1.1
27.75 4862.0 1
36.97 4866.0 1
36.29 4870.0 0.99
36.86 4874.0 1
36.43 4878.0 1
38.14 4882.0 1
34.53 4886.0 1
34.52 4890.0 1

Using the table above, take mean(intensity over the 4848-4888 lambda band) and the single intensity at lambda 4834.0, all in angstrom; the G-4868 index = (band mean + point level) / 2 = 38.1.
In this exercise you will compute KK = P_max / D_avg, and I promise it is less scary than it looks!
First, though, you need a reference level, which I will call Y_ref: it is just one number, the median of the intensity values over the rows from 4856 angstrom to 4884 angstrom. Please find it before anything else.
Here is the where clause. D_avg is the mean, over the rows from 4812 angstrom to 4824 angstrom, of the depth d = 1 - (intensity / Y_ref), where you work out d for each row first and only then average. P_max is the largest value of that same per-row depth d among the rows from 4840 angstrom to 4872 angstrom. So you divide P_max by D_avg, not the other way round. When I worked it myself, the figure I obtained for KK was -2.5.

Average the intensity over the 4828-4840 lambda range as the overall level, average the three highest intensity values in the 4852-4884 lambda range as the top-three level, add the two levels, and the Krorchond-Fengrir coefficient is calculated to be 77.3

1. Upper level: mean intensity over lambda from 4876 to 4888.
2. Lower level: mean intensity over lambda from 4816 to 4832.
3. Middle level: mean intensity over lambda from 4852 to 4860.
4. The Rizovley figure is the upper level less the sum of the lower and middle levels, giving -39.7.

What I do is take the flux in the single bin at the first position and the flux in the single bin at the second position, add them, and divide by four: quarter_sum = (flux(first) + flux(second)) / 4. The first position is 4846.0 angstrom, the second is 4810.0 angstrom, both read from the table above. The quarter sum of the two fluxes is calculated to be 20.3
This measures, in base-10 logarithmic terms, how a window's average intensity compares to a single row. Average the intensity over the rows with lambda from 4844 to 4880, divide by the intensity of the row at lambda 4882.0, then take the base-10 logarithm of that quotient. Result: -0.023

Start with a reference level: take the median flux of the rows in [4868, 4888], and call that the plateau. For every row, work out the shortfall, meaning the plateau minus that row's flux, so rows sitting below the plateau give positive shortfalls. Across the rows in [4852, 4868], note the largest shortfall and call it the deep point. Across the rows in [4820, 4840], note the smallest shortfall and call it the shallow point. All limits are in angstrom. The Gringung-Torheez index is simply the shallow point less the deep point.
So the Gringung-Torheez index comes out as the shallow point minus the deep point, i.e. -14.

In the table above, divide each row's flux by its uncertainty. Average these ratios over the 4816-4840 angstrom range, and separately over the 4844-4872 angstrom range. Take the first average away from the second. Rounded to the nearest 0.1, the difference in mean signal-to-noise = -1.9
